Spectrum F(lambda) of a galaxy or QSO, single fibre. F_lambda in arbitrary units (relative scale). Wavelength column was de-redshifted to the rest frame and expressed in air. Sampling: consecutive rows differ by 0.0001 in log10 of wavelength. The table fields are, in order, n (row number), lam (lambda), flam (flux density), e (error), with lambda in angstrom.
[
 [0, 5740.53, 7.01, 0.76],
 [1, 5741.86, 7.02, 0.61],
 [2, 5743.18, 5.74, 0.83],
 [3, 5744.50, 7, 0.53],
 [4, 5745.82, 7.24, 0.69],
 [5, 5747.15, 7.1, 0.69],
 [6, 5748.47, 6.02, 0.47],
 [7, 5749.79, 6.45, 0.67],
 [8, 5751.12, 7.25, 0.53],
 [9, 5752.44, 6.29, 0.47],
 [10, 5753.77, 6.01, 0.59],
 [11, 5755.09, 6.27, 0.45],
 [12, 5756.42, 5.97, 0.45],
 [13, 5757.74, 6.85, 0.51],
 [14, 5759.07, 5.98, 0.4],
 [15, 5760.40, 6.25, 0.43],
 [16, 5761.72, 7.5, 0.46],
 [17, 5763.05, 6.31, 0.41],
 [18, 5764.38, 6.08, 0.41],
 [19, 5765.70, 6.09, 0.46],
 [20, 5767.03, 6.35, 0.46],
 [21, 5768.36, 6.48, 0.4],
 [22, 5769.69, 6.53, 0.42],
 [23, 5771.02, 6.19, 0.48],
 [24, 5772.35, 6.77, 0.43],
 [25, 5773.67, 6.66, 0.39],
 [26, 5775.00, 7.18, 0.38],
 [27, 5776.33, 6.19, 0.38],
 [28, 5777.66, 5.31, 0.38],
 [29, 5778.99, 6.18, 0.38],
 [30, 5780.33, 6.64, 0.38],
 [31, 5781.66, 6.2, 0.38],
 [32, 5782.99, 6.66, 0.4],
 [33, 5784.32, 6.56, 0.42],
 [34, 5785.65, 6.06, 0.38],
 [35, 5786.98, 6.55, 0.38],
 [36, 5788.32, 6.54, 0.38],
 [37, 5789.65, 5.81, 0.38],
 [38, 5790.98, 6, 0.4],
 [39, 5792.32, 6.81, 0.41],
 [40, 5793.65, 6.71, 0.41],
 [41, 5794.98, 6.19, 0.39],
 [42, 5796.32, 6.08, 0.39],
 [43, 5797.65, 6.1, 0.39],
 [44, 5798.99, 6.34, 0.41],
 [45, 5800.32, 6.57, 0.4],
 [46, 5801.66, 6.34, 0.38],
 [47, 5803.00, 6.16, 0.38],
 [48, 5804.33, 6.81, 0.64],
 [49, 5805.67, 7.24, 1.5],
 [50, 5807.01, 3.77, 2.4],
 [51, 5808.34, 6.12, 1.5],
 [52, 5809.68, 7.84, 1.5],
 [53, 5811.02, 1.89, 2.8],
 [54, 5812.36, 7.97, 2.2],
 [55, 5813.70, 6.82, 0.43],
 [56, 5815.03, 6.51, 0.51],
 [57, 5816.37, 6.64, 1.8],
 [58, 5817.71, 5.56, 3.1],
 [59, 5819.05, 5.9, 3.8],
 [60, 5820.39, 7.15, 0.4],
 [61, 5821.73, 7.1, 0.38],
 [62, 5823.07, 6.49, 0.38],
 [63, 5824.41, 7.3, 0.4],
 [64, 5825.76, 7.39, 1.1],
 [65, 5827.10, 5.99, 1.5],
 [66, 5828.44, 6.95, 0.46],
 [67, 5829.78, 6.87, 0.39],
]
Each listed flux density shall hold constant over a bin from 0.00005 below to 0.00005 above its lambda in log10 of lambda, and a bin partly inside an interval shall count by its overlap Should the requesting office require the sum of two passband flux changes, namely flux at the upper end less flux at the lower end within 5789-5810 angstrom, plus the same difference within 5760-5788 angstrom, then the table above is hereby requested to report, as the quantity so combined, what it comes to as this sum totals 2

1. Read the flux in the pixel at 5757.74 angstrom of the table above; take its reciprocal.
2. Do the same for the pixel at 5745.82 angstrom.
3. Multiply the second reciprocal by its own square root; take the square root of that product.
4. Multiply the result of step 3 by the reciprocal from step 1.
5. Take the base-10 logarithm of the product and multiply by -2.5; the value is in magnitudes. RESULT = 3.70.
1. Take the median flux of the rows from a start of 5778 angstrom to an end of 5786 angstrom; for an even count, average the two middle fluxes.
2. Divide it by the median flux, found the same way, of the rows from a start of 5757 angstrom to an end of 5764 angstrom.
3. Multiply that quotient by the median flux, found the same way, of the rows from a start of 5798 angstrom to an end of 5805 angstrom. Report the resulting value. 6.41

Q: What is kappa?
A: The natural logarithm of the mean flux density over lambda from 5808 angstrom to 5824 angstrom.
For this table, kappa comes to 1.85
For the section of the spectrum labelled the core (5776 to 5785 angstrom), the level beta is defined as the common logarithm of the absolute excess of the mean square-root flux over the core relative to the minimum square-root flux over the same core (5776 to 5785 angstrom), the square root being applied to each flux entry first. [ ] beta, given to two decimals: -0.71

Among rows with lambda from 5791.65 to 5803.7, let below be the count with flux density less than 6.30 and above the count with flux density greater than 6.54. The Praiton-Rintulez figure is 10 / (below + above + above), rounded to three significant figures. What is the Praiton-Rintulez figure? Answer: 1.00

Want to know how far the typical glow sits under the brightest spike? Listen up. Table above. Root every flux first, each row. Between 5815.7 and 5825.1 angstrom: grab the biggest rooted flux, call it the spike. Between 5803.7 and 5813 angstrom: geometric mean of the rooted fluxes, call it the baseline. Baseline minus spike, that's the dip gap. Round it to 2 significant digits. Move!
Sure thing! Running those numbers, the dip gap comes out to -0.38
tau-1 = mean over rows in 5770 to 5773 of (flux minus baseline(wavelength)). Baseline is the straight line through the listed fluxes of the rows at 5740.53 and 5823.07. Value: -0.3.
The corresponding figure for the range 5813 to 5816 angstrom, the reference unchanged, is 0.1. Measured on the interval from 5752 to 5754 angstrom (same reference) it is -0.8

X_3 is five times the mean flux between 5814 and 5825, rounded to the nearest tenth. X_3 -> 32.9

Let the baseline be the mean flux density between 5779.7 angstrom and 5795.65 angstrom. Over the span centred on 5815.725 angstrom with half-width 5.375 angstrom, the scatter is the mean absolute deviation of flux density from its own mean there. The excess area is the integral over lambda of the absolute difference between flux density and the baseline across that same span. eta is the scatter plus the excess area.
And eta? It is 13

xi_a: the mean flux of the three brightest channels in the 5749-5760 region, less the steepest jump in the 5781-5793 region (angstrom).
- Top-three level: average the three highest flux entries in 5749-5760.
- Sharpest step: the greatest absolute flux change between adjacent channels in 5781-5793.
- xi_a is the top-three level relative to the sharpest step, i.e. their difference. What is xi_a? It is 6.0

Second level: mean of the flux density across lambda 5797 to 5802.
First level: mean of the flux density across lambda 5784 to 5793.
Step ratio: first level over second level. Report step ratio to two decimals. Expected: 1.00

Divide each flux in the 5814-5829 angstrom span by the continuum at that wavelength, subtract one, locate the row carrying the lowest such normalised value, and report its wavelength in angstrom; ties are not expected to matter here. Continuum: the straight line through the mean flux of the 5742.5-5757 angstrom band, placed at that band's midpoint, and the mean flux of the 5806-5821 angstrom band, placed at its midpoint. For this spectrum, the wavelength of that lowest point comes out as 5817.71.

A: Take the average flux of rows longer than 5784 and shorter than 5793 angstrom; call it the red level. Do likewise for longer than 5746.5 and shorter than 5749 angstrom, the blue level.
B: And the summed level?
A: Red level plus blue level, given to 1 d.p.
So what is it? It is 12.9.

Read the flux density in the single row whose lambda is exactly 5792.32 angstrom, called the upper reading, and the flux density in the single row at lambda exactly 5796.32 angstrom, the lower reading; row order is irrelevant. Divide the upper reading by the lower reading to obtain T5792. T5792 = 1.12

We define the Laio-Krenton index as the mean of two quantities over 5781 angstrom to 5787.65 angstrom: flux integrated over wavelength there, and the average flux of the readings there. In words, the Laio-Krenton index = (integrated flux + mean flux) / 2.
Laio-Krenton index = 24.5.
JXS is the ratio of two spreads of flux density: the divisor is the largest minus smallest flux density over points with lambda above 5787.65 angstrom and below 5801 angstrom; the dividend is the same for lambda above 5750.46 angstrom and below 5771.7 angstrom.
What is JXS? 1.5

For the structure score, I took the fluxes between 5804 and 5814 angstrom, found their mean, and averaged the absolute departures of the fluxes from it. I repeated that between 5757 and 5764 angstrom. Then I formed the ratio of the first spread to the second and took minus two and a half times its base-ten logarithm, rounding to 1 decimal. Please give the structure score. -1.3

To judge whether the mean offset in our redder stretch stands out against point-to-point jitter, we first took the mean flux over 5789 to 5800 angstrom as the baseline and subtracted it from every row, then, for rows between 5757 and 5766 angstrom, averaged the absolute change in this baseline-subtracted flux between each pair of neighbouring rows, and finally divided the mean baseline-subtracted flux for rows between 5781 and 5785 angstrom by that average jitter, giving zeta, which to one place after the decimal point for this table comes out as 0.3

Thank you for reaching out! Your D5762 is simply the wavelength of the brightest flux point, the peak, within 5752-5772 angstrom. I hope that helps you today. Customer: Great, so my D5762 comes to 5761.72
